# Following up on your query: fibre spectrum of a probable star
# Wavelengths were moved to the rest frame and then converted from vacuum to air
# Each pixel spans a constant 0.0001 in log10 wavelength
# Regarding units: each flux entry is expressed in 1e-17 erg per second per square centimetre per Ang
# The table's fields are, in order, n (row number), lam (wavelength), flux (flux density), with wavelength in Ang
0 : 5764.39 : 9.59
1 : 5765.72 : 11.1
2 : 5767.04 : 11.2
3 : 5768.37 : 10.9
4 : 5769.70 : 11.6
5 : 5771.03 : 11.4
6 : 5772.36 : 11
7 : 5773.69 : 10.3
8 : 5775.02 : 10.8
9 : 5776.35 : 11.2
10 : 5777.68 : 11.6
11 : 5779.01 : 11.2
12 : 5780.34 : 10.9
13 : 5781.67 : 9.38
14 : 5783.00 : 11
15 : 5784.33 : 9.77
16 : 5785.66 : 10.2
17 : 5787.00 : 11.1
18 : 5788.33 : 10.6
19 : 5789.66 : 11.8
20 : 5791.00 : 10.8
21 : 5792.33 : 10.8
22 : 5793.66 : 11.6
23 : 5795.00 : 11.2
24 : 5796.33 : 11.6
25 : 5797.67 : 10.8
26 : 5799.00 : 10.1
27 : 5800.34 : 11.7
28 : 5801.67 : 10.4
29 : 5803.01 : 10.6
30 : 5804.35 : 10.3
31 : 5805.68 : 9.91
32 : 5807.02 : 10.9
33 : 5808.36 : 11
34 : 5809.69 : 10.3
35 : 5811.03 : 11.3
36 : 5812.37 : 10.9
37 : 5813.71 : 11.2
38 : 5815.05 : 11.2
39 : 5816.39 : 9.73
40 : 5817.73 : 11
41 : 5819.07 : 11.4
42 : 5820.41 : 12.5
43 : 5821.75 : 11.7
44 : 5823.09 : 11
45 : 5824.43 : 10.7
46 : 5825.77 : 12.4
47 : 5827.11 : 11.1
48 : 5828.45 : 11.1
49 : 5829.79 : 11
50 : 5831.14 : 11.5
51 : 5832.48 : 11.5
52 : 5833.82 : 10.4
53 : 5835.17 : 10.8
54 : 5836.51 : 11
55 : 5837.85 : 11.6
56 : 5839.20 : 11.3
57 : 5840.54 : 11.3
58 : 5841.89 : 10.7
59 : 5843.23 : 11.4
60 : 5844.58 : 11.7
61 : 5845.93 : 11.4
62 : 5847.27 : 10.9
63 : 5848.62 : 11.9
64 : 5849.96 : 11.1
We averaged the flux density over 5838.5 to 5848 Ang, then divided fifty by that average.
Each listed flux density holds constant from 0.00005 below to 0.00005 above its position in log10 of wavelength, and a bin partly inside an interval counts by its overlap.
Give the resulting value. 4.45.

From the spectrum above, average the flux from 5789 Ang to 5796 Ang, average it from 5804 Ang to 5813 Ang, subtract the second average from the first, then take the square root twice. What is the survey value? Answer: 0.87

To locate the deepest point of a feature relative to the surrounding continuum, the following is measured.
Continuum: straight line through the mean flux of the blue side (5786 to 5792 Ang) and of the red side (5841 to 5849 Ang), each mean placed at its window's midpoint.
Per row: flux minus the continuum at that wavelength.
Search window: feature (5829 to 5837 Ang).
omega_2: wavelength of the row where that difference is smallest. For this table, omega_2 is 5833.82 Ang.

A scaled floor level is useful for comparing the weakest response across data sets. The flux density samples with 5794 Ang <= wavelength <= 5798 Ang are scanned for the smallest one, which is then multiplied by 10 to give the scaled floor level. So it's 108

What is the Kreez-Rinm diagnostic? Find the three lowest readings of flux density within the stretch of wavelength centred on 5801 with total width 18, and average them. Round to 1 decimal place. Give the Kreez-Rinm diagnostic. 10.1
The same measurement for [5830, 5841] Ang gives 10.7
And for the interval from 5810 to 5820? 10.5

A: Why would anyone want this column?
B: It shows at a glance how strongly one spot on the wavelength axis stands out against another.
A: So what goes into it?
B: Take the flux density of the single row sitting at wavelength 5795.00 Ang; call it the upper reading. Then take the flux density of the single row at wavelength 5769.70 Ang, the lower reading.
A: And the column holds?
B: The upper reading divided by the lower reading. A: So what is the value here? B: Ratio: 0.97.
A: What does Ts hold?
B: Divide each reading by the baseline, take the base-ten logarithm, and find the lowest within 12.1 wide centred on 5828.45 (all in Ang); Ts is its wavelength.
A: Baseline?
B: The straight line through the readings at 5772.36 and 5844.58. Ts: 5833.82 Ang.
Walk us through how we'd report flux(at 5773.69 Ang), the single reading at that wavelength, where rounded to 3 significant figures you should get 10.3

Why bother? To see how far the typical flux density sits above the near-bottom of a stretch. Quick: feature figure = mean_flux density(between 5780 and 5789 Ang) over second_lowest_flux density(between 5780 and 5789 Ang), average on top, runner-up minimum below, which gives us 1.07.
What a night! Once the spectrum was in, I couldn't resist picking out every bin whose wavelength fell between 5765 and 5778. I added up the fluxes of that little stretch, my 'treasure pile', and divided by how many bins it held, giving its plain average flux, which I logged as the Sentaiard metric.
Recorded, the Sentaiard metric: 11.1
